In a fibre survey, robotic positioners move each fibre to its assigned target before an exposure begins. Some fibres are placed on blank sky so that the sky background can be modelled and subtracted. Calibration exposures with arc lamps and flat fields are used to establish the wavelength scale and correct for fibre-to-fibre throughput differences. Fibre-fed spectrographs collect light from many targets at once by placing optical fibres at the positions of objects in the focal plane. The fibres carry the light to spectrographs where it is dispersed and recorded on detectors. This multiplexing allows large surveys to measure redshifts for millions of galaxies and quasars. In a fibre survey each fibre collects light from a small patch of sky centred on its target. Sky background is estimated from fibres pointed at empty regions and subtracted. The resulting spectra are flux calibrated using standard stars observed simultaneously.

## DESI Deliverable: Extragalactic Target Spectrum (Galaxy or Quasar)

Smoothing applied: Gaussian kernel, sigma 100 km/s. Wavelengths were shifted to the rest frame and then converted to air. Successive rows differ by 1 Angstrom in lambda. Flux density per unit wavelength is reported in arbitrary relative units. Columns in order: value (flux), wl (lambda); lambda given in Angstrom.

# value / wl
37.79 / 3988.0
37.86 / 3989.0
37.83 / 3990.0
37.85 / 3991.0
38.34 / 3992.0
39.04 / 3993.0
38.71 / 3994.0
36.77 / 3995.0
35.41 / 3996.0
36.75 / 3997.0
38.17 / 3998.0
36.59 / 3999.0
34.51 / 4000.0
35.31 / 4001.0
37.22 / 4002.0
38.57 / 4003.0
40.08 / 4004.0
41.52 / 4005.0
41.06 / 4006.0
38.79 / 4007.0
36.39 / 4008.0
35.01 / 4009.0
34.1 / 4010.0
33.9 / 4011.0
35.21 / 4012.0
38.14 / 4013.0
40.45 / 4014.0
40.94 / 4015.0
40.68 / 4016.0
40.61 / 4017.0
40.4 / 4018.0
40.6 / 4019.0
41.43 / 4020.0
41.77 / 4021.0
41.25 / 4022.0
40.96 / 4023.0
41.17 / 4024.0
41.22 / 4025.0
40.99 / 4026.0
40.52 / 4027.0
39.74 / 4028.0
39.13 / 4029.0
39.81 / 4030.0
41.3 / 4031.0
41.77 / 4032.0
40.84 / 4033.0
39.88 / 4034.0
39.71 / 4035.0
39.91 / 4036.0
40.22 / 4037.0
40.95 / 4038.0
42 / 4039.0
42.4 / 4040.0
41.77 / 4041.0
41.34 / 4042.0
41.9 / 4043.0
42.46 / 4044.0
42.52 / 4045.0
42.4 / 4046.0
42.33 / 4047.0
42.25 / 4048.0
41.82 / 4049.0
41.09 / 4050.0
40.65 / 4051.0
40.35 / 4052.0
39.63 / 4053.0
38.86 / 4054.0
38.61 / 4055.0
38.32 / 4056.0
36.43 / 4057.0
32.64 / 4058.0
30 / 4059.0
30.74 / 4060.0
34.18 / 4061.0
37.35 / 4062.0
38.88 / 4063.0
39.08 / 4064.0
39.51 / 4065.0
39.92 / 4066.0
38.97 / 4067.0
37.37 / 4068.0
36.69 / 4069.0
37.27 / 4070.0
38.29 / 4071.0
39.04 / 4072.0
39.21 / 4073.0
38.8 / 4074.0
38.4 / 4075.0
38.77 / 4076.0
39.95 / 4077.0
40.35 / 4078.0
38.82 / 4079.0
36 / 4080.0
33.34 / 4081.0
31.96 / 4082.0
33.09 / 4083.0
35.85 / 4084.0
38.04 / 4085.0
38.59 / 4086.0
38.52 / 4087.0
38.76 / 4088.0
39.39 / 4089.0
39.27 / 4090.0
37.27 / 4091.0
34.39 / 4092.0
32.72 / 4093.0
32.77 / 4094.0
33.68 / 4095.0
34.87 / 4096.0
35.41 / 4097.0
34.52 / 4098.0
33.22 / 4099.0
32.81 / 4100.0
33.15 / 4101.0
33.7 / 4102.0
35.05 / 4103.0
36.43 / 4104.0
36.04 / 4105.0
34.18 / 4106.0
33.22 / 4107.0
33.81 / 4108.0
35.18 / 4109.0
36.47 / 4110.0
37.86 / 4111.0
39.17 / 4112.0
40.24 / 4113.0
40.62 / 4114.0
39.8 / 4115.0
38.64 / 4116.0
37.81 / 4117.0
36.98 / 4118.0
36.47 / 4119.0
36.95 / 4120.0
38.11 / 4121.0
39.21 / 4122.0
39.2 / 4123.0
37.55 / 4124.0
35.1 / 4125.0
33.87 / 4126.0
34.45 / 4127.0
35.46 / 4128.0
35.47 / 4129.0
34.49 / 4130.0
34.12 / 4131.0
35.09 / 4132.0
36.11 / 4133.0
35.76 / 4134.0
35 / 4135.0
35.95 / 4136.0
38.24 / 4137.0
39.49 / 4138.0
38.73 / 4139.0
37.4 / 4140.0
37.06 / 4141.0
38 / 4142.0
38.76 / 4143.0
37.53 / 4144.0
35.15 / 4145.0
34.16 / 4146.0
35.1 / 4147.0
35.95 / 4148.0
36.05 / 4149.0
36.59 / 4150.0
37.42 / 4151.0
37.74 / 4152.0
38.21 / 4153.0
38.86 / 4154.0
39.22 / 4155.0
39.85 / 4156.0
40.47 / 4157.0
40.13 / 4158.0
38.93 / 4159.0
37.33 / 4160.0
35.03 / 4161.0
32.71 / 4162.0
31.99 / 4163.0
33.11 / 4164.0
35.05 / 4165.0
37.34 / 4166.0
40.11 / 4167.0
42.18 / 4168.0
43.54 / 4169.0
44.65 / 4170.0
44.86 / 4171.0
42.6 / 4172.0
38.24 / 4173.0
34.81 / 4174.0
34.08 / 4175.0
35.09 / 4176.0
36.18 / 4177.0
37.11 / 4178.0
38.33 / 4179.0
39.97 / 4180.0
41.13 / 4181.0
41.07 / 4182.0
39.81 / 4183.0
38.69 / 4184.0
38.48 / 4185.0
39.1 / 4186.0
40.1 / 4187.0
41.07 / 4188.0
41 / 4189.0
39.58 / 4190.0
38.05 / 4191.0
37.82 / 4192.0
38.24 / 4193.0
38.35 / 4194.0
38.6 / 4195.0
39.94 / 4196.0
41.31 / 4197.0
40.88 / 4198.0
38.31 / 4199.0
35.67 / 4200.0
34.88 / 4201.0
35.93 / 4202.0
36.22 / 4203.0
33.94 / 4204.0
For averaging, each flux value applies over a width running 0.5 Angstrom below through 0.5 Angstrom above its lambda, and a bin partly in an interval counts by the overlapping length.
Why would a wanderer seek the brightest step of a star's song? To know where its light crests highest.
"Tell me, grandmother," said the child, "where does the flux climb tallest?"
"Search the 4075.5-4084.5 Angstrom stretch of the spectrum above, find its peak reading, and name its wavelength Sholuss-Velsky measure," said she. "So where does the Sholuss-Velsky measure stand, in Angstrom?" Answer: 4078.0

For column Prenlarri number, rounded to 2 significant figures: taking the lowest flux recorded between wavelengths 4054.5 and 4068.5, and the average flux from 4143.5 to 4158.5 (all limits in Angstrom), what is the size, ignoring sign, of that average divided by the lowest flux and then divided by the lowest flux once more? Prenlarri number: 0.042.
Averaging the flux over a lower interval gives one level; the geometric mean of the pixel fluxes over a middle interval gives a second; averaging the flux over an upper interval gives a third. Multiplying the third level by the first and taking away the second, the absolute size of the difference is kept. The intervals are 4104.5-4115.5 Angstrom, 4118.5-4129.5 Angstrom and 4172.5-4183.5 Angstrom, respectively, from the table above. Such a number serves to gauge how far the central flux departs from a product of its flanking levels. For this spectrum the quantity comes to 1361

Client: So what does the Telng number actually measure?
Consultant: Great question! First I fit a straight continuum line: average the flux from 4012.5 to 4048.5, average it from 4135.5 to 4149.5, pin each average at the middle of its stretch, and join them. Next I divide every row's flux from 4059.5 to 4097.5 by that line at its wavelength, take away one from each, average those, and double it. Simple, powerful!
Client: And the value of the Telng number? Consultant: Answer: -0.116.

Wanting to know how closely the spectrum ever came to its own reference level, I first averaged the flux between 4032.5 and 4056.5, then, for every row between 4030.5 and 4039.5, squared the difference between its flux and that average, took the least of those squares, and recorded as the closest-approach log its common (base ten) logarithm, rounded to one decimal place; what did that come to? -3.2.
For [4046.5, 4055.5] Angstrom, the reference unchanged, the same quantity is -1.6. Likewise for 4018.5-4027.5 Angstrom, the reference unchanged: -2.9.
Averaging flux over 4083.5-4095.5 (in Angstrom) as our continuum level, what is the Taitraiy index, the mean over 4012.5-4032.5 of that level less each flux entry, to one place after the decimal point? -4.0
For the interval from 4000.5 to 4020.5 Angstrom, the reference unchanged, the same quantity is -1.9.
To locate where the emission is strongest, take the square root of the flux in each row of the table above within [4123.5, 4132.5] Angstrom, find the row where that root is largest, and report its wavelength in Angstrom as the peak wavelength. 4124.0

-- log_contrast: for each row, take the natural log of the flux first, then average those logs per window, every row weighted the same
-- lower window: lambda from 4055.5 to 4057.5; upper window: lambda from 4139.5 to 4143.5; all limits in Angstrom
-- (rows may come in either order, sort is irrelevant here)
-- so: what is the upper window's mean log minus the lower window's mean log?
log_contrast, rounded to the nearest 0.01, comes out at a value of 0.01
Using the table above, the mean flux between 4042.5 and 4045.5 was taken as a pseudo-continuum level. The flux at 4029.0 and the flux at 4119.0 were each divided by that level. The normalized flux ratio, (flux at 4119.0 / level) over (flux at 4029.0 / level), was 0.93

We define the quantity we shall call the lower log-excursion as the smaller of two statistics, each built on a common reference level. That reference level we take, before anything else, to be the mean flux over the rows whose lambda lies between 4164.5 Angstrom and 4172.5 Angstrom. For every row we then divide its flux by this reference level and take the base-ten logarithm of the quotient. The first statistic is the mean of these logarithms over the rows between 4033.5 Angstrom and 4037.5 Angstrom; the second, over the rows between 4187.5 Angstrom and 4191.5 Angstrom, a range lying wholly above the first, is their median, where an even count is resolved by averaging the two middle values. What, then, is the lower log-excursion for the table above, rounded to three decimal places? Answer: -0.015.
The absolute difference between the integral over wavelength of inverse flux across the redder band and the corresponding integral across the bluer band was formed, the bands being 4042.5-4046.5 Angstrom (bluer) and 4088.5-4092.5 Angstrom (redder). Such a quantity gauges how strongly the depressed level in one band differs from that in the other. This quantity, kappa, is 0.012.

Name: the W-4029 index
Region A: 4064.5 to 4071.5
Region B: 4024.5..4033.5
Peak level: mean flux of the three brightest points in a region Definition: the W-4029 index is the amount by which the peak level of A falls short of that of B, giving 2.0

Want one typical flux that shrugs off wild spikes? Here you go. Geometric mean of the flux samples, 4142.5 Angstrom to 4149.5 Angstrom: 36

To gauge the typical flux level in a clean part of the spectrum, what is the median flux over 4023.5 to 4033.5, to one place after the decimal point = 40.9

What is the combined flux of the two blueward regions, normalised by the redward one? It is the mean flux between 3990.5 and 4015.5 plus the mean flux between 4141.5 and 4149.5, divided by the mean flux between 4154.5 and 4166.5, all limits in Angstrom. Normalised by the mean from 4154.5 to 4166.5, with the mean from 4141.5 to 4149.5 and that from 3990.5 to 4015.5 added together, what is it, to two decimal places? 2.01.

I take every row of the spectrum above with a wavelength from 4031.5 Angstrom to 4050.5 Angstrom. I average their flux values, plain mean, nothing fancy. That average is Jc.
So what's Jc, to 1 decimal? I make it 41.5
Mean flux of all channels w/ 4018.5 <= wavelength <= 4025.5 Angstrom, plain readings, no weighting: 41.2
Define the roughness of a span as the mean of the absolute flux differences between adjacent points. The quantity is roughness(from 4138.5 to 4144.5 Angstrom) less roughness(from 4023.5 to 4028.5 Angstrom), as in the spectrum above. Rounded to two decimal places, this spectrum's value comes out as 0.54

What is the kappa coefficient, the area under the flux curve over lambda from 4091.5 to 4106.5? 513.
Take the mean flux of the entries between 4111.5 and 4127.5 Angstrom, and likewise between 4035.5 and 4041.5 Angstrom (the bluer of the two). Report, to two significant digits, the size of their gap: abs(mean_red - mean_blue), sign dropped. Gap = 3.4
